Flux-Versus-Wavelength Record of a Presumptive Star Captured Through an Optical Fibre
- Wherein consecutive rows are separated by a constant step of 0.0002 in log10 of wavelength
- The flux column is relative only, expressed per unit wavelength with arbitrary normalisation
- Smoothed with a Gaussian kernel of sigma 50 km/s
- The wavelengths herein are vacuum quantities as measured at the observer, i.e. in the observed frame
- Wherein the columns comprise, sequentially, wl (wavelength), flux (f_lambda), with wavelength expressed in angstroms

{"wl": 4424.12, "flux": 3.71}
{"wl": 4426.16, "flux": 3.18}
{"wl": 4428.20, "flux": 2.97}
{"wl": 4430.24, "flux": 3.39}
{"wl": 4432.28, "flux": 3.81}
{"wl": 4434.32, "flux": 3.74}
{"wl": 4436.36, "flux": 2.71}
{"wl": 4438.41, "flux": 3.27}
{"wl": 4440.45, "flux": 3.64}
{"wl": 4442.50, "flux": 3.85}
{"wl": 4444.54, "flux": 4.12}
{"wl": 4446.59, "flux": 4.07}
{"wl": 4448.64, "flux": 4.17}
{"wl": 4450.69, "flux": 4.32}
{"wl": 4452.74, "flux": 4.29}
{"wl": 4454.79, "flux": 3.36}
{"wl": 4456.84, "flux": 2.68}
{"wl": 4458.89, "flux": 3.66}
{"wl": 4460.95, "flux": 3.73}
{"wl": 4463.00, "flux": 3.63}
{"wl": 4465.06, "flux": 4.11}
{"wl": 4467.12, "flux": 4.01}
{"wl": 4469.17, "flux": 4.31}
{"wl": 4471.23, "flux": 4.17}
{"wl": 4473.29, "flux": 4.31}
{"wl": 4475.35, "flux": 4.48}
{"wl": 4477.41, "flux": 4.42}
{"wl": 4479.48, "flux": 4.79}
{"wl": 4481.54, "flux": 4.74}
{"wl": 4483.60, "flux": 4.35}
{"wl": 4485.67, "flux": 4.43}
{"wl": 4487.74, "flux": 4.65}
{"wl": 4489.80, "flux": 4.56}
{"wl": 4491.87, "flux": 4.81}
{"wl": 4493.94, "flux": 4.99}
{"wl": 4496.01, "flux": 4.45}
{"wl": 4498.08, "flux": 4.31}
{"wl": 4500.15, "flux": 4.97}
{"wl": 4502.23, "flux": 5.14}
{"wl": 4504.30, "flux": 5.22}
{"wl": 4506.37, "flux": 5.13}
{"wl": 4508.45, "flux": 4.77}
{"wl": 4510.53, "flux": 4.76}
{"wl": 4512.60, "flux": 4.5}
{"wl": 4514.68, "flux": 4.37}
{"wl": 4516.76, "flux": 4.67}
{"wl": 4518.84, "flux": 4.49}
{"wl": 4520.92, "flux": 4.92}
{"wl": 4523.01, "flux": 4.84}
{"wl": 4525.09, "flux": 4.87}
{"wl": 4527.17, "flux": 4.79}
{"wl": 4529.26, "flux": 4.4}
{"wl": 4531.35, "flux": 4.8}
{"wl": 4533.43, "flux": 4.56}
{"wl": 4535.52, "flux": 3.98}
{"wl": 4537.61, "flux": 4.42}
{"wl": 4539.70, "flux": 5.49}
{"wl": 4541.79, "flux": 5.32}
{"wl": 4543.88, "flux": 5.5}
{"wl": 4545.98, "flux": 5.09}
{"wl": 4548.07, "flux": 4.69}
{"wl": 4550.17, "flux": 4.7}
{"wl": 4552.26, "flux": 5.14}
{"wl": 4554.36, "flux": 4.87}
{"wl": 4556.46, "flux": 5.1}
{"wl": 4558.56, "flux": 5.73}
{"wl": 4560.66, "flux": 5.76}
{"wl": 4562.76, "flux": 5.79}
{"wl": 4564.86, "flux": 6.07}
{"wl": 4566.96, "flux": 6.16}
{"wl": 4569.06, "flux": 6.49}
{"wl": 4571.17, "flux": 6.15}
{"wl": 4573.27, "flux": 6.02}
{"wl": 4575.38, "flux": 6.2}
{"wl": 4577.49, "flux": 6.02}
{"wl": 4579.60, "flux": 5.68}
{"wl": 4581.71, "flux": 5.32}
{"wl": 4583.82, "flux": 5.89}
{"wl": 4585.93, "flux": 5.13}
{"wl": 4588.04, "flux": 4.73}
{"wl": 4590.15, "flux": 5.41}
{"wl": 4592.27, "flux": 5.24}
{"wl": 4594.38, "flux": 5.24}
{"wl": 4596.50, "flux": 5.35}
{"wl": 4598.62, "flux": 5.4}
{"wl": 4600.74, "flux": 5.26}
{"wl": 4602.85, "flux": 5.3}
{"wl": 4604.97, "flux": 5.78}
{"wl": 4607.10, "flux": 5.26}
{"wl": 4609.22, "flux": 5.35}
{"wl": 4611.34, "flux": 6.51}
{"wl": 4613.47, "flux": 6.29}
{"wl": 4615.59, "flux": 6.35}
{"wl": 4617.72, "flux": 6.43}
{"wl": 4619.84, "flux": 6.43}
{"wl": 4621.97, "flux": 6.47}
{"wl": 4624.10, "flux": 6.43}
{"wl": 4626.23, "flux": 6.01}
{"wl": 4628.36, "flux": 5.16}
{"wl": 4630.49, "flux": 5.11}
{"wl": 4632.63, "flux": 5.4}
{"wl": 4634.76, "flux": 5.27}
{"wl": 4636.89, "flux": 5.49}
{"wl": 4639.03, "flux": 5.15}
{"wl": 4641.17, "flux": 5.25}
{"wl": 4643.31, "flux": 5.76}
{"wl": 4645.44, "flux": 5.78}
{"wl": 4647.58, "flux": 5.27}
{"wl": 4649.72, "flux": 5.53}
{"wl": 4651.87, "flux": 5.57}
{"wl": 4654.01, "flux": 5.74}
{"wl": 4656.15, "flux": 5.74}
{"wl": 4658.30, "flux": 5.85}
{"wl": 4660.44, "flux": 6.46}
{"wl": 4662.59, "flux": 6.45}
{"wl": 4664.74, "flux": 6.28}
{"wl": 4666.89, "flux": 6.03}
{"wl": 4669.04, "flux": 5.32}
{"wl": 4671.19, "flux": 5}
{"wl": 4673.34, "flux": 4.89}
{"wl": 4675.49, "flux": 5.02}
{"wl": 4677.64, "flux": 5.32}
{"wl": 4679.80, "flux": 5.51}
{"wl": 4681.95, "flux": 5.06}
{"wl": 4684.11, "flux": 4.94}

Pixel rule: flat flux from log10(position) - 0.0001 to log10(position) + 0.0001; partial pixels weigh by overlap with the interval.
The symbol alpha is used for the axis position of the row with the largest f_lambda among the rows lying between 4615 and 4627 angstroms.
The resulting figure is 4621.97 angstroms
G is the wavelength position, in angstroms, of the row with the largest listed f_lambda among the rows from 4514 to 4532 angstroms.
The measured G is 4520.92 angstroms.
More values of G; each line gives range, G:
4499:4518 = 4504.30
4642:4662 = 4660.44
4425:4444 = 4442.50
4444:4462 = 4450.69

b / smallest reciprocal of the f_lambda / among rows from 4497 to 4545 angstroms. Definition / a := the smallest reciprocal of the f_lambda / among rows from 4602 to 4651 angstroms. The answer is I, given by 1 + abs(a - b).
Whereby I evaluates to 1.03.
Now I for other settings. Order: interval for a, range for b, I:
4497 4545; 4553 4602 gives 1.03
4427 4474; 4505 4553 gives 1.05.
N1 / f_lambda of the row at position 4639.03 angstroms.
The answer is 5.15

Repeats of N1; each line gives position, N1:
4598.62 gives 5.4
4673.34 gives 4.89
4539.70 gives 5.49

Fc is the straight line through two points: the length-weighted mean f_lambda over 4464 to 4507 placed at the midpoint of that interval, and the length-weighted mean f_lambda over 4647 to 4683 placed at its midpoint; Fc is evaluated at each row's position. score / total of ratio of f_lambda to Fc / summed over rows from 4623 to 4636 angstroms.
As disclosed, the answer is 6.2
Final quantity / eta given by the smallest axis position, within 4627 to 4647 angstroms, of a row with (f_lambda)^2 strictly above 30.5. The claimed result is 4643.31 angstroms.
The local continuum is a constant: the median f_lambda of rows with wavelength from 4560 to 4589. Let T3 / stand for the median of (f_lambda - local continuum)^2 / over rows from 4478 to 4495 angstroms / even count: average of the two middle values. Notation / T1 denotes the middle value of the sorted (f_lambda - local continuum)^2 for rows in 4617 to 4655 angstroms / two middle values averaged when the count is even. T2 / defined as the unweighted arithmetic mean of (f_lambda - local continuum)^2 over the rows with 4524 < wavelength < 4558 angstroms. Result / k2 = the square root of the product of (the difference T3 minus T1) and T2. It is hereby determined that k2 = 1.4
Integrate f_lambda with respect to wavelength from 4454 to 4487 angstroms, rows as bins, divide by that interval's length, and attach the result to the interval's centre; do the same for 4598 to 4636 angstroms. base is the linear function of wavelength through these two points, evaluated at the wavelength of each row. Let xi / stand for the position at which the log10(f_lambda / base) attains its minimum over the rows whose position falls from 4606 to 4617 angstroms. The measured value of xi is 4607.10 angstroms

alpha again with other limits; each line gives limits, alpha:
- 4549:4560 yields 4558.56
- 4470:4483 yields 4479.48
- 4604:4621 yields 4611.34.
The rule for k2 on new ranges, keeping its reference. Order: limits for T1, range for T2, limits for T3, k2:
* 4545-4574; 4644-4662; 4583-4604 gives 0.2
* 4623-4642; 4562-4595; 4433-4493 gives 0.9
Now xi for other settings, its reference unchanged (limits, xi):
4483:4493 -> 4483.60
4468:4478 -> 4471.23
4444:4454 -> 4446.59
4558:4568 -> 4558.56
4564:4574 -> 4573.27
